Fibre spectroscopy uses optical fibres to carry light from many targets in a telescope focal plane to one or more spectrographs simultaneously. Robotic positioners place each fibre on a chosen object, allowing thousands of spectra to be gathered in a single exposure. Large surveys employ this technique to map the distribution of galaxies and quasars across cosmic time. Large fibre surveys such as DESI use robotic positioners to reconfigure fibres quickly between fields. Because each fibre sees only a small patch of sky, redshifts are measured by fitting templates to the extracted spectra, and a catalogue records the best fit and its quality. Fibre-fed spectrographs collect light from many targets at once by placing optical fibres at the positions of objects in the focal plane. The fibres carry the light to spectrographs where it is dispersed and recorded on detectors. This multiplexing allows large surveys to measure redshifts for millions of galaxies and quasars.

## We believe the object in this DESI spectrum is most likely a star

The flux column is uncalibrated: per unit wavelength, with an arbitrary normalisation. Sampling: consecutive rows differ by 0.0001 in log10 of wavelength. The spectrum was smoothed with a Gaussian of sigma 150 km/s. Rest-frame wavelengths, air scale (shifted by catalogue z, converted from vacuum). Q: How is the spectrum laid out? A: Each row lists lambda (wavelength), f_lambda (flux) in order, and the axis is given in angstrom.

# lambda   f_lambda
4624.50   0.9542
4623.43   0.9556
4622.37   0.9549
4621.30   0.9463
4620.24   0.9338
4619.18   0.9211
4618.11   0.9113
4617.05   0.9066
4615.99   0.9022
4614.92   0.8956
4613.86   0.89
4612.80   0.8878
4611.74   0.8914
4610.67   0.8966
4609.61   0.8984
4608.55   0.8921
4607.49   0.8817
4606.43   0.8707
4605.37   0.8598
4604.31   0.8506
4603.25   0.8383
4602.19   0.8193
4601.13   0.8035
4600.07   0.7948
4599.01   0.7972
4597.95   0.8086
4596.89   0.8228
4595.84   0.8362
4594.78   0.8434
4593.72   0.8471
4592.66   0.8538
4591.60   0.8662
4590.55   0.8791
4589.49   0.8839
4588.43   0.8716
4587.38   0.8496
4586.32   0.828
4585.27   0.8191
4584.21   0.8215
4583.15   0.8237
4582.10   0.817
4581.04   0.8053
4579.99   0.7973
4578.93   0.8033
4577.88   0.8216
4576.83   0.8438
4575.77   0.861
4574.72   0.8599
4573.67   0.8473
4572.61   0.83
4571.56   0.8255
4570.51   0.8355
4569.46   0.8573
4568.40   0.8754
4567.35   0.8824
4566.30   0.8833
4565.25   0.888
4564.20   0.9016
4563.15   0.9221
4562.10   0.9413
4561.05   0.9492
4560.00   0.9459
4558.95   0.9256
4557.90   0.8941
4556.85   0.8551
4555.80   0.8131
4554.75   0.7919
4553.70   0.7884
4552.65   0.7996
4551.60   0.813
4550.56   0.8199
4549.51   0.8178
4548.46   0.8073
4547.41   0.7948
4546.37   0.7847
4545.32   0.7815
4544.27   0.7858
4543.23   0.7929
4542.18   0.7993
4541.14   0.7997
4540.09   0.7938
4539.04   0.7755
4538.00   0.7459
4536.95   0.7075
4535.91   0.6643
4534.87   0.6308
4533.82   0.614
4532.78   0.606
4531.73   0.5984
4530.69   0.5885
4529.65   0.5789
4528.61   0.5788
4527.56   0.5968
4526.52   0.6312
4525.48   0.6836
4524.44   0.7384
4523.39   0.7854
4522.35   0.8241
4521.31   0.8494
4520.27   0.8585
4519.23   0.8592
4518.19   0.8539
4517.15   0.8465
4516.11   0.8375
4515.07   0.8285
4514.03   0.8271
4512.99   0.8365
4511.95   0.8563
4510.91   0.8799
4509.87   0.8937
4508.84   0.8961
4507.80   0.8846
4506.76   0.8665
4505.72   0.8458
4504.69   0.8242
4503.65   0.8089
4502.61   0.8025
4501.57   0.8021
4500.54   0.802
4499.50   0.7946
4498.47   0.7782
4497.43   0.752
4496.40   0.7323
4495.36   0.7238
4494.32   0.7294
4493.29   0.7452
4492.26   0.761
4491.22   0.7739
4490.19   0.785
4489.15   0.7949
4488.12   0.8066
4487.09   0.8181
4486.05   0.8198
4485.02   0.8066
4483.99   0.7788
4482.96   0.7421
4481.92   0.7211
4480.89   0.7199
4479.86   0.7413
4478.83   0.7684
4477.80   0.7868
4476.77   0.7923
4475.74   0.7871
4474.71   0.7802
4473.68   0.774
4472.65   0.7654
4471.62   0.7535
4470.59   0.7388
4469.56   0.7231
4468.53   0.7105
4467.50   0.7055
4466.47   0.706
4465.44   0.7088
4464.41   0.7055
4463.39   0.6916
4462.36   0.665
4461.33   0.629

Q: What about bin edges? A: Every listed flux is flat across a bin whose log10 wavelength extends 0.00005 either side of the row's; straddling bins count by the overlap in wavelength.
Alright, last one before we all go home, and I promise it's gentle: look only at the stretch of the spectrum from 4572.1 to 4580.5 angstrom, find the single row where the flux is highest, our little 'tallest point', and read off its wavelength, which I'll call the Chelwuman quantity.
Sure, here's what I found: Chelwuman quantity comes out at 4575.77 angstrom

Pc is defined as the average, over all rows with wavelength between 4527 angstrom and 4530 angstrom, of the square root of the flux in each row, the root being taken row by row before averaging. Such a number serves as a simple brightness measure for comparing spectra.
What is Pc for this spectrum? 0.765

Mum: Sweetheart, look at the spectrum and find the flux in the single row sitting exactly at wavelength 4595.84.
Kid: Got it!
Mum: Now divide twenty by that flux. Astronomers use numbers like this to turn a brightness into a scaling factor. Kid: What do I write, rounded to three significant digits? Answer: 23.9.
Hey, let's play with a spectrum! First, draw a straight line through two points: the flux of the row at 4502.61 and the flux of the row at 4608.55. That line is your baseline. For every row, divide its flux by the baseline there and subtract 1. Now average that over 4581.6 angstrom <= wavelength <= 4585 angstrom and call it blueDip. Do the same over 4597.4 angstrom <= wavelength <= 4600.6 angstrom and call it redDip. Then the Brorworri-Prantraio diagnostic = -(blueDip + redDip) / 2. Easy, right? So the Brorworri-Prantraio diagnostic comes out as 0.076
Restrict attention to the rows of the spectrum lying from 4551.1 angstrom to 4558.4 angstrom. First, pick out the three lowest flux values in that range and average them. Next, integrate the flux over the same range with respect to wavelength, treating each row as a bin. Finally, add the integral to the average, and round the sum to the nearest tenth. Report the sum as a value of 6.8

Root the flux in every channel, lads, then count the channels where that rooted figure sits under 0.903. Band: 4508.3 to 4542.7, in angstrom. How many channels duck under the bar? 19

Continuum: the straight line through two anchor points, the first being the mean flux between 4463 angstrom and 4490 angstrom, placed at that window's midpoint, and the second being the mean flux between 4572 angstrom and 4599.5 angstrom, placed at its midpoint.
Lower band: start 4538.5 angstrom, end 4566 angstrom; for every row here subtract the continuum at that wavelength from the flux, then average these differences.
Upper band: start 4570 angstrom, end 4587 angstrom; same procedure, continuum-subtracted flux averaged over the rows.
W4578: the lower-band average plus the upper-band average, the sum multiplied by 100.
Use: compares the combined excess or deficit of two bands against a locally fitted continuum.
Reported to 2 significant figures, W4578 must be 2.3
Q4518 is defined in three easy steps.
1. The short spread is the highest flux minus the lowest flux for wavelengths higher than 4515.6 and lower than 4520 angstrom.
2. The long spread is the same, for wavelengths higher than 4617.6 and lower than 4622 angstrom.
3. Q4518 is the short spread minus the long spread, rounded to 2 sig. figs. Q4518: -0.013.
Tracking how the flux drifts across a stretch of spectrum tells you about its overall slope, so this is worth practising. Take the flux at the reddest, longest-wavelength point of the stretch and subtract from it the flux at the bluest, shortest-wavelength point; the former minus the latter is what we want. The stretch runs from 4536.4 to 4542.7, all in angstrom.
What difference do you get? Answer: 0.09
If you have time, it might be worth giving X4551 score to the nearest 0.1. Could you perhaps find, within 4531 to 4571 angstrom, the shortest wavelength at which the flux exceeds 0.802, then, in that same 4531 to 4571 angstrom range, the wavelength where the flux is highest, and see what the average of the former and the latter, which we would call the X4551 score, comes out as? 4554.8 angstrom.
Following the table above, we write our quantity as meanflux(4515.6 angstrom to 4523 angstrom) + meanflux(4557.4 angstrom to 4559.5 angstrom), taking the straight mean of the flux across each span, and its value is 1.76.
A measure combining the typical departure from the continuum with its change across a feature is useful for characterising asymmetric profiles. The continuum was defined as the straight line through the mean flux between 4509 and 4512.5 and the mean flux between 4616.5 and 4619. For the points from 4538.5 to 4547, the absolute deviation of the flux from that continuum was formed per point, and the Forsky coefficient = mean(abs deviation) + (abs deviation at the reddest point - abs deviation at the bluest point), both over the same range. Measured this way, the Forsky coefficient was 0.09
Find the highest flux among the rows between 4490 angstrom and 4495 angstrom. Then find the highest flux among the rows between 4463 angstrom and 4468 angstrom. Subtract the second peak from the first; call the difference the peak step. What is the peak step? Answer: 0.08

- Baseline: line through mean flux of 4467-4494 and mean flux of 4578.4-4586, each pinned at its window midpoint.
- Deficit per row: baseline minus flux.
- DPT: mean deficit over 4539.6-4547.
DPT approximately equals 0.00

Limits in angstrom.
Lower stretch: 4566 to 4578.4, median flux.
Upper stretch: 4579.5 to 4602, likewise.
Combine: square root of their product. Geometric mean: 0.838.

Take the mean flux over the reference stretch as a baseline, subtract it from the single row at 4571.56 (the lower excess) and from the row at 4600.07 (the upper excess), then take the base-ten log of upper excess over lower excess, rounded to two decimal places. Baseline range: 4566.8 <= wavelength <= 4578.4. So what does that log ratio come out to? 0.36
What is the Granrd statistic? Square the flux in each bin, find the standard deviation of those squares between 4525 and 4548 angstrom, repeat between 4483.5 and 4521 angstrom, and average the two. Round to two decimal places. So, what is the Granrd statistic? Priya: 0.10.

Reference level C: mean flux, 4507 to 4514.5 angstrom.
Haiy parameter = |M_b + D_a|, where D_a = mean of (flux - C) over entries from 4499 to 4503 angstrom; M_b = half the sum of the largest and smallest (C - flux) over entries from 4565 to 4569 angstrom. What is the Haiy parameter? 0.081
